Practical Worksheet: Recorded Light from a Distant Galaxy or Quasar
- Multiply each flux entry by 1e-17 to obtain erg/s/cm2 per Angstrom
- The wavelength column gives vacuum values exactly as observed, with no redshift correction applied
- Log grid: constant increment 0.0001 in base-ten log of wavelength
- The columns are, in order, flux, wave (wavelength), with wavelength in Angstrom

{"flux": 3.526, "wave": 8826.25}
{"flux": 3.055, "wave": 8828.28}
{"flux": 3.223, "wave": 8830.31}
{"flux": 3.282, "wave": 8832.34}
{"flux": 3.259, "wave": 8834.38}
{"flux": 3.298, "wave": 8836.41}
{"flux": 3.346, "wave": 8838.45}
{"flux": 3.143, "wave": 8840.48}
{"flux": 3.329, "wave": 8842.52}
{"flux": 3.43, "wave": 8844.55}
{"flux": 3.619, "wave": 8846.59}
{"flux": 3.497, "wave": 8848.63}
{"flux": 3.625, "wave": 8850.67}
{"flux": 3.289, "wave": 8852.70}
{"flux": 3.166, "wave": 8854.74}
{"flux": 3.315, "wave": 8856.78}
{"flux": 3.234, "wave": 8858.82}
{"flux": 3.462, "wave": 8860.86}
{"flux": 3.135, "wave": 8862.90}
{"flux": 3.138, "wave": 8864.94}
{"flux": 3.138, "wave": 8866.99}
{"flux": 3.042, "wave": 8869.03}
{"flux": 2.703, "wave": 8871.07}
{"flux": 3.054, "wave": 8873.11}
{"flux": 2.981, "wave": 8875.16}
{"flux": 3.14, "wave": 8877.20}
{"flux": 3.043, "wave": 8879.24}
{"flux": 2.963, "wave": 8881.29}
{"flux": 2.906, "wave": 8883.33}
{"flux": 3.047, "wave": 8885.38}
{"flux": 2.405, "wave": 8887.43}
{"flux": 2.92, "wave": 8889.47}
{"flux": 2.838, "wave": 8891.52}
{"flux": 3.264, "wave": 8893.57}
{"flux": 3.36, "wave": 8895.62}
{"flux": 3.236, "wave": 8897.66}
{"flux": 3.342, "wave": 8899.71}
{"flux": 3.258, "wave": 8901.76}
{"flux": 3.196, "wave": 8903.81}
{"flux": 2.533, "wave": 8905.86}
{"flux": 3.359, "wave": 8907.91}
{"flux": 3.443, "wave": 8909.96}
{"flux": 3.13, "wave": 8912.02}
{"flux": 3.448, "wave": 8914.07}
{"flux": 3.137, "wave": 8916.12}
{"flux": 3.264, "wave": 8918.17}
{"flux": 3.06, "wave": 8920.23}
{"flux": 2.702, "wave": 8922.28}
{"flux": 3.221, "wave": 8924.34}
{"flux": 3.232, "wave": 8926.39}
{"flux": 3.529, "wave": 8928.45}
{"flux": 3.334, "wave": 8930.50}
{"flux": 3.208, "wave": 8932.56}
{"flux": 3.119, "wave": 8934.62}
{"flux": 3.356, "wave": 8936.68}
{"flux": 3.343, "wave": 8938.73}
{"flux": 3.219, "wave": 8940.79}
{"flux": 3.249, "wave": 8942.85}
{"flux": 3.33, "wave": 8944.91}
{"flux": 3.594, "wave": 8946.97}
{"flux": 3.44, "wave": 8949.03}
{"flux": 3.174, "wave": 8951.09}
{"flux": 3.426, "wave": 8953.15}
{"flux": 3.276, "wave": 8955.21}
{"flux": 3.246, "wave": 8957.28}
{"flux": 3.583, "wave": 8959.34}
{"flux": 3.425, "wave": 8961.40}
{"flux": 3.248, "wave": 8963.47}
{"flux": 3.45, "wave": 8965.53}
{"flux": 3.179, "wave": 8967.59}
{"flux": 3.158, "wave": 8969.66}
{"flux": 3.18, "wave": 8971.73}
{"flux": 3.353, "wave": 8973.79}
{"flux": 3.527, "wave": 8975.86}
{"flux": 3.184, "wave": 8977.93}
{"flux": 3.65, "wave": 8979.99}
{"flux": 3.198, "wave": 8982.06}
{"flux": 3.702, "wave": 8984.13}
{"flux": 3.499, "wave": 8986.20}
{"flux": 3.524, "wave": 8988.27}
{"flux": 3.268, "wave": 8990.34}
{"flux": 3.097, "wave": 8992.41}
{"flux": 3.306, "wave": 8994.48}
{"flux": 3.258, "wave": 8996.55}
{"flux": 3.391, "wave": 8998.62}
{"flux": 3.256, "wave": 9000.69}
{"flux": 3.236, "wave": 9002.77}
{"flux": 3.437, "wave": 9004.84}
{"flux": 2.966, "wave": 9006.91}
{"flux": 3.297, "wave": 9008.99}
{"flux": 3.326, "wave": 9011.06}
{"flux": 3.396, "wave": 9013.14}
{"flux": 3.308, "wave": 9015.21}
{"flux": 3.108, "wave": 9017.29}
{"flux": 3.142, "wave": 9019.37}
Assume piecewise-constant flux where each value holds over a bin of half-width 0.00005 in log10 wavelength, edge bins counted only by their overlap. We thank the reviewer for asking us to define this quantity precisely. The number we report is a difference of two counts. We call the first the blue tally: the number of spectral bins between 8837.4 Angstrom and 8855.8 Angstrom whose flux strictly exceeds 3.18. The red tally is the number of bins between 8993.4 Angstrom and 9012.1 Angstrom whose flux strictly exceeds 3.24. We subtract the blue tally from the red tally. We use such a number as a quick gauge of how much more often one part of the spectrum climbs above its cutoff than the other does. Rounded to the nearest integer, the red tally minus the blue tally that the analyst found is 0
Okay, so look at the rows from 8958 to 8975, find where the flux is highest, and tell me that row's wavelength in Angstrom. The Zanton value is 8959.34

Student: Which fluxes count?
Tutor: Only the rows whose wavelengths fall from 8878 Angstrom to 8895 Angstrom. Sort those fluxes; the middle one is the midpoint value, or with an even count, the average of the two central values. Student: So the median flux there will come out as 2.94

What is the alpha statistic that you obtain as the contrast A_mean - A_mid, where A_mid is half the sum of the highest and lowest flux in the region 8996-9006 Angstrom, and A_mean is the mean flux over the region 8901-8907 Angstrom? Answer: -0.34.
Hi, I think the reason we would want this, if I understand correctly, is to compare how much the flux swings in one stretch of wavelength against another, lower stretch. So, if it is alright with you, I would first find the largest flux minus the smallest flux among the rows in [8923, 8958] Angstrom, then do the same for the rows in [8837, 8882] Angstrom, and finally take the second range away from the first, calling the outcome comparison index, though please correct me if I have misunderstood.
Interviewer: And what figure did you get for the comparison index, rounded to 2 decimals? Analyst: -0.45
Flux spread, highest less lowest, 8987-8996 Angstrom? 0.43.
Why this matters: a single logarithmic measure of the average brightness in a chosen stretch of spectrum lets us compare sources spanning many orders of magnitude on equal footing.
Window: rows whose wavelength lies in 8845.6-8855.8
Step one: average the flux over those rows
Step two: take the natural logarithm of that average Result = 1.24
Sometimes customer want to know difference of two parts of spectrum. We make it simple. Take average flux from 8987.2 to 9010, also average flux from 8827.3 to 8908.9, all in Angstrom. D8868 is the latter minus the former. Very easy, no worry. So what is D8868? -0.11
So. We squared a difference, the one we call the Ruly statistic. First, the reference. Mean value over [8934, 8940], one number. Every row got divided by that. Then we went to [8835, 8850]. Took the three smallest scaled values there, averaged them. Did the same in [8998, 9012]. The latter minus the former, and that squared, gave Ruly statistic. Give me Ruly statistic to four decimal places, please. 0.0010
